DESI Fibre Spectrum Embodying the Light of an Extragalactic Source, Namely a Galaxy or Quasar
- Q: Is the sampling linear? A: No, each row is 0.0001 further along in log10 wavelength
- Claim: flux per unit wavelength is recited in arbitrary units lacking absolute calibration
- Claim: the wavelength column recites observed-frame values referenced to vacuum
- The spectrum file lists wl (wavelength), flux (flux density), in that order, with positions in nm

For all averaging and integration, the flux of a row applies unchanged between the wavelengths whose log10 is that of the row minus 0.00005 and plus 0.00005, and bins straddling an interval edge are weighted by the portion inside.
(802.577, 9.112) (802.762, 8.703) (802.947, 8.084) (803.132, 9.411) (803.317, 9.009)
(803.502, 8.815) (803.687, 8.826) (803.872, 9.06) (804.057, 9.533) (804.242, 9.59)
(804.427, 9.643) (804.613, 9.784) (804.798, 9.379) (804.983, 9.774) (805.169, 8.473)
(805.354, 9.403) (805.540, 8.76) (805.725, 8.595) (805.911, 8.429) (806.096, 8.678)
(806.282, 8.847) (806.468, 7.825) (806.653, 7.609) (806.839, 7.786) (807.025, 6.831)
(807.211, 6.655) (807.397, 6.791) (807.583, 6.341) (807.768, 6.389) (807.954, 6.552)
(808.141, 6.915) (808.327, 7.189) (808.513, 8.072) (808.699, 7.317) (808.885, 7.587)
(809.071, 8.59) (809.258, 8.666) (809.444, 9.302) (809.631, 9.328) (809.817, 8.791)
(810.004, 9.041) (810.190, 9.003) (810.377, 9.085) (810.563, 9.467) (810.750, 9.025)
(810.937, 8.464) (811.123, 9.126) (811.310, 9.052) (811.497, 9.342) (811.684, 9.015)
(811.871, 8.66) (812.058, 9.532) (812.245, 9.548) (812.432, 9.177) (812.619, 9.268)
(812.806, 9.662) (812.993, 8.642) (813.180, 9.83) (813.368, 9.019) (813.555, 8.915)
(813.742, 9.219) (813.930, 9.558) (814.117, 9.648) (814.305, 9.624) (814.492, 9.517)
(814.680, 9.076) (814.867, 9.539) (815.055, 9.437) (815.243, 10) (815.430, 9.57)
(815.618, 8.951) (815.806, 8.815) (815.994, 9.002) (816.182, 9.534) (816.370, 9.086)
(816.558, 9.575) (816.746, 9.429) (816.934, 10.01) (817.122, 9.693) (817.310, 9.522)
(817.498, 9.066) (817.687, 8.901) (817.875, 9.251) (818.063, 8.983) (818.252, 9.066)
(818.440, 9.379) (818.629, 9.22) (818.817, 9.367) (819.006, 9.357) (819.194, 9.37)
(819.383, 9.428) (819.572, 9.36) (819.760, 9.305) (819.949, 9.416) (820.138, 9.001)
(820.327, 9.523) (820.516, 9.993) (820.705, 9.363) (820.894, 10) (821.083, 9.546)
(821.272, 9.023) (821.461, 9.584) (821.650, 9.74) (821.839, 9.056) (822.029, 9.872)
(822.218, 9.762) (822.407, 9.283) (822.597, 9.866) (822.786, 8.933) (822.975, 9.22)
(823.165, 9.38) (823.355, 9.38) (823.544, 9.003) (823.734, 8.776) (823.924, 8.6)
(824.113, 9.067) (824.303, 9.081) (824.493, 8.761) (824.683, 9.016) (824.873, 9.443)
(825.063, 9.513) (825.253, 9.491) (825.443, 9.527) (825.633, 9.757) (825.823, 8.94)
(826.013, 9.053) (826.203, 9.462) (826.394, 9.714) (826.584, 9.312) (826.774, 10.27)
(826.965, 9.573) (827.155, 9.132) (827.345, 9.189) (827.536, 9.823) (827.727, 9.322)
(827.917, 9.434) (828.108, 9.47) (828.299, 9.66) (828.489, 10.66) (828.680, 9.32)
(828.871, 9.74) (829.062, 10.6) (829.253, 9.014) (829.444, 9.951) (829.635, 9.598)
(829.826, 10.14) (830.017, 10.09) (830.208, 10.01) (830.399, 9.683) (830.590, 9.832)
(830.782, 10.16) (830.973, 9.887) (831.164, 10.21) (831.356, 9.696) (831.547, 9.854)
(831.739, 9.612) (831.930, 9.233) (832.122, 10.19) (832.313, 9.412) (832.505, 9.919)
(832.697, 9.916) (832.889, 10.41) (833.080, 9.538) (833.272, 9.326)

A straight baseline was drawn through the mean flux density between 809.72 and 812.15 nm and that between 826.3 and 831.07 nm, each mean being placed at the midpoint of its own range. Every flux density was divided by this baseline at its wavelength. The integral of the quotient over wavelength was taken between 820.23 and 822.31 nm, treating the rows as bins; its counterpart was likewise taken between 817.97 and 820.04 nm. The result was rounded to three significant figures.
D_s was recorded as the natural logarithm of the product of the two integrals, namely 1.47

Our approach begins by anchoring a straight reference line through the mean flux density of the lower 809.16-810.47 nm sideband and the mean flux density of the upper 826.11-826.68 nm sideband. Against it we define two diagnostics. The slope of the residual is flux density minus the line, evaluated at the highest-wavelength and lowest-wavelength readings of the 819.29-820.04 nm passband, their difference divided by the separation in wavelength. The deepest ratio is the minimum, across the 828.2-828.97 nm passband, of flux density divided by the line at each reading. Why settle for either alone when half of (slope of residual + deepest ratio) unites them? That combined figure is 0.46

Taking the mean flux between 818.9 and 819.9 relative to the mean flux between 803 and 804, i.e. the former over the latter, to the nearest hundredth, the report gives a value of 1.04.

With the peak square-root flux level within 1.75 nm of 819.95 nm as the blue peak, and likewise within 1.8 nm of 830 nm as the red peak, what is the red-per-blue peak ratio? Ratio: 1.03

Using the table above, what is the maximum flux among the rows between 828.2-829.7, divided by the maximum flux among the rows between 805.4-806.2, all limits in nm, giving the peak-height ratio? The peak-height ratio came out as 1.22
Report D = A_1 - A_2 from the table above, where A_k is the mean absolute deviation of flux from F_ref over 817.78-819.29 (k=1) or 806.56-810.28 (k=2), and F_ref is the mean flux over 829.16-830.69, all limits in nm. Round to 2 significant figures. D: -1.5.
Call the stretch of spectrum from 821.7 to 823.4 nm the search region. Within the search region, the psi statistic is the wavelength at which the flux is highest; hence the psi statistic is 822.029 nm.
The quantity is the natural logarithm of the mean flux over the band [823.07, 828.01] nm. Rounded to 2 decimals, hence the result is 2.23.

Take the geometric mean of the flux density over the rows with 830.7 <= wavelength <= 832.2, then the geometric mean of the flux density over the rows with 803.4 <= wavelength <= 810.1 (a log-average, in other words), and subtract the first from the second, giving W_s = -1.6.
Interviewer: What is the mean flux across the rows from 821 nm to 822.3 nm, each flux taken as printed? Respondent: 9.51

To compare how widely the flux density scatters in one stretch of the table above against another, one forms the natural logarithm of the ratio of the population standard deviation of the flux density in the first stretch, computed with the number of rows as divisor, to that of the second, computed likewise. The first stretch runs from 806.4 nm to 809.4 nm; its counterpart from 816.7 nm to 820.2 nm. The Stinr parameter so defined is 1.0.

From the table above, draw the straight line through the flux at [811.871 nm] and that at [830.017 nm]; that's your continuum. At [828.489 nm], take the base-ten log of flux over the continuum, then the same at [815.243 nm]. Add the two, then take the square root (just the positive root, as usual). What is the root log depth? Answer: 0.28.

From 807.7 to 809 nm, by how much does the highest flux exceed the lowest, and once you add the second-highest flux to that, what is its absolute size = 9.3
